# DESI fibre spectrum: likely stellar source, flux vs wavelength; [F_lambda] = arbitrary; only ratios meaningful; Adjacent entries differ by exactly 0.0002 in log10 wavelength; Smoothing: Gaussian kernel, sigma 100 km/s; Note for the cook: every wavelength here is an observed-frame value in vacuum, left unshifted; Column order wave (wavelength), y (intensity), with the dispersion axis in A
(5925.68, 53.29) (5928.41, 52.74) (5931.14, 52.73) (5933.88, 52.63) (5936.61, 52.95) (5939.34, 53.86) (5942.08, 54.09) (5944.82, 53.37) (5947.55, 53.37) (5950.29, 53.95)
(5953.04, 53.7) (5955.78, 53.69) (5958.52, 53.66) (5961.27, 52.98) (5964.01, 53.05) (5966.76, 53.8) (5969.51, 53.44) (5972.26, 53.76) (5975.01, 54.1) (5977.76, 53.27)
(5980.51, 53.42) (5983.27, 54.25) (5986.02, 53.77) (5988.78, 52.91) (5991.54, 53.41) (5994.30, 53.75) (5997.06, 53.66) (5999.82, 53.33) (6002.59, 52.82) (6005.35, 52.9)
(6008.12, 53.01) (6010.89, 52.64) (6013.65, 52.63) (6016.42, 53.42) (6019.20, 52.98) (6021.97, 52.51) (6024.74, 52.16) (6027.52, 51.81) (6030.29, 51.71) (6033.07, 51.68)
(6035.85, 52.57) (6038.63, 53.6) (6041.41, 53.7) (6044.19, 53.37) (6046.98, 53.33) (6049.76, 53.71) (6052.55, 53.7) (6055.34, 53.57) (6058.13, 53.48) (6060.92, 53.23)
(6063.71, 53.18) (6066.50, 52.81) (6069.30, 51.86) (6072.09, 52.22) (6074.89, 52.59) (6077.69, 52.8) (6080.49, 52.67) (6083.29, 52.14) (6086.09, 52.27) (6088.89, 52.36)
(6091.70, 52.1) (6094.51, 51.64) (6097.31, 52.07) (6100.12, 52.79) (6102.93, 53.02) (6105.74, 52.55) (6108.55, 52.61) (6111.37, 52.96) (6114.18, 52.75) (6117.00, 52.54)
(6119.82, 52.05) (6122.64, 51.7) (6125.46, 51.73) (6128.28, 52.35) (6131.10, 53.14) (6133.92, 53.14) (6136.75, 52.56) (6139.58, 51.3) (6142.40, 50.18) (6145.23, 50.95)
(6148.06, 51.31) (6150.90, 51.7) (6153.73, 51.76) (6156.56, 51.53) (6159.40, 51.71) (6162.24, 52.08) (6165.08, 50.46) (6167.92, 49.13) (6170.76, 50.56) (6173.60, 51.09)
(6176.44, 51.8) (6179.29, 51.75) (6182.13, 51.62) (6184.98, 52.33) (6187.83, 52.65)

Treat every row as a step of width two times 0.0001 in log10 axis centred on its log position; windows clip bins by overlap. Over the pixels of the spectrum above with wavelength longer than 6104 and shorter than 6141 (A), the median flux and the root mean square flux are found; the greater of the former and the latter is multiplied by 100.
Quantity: 5255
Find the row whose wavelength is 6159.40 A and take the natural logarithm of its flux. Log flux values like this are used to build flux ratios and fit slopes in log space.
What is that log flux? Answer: 3.95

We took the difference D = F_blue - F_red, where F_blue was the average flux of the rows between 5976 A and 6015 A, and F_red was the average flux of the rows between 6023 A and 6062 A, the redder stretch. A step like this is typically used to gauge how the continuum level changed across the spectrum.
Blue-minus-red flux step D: 0.3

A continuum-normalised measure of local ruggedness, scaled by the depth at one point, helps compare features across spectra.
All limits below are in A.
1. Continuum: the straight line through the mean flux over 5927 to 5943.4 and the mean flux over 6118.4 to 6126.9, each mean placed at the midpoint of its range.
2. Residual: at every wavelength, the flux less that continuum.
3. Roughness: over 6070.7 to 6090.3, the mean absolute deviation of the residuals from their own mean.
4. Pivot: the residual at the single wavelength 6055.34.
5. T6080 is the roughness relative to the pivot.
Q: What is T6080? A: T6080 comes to 0.16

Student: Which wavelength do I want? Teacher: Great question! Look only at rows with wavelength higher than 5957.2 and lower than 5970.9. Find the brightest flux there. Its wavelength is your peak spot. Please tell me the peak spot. 5966.76 A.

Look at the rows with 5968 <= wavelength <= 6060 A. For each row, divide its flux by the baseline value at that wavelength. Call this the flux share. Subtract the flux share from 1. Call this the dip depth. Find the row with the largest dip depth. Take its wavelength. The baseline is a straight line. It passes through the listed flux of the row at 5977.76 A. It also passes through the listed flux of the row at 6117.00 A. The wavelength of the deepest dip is 6033.07 A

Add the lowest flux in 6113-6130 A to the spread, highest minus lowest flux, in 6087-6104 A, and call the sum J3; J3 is 53.1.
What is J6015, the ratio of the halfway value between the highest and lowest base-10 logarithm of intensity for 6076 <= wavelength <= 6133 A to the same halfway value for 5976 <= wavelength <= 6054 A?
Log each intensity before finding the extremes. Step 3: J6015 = 0.997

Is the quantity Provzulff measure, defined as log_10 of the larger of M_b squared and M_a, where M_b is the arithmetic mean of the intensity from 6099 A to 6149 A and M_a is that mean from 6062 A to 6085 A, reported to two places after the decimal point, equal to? 3.44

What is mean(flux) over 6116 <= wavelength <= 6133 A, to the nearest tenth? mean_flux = 52.3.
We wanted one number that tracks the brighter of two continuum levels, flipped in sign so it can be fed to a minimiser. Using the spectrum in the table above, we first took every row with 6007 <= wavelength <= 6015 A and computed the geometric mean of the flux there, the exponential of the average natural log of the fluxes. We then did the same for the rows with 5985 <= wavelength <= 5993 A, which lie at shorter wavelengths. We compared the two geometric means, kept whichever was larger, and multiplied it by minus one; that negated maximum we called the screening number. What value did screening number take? -53.4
